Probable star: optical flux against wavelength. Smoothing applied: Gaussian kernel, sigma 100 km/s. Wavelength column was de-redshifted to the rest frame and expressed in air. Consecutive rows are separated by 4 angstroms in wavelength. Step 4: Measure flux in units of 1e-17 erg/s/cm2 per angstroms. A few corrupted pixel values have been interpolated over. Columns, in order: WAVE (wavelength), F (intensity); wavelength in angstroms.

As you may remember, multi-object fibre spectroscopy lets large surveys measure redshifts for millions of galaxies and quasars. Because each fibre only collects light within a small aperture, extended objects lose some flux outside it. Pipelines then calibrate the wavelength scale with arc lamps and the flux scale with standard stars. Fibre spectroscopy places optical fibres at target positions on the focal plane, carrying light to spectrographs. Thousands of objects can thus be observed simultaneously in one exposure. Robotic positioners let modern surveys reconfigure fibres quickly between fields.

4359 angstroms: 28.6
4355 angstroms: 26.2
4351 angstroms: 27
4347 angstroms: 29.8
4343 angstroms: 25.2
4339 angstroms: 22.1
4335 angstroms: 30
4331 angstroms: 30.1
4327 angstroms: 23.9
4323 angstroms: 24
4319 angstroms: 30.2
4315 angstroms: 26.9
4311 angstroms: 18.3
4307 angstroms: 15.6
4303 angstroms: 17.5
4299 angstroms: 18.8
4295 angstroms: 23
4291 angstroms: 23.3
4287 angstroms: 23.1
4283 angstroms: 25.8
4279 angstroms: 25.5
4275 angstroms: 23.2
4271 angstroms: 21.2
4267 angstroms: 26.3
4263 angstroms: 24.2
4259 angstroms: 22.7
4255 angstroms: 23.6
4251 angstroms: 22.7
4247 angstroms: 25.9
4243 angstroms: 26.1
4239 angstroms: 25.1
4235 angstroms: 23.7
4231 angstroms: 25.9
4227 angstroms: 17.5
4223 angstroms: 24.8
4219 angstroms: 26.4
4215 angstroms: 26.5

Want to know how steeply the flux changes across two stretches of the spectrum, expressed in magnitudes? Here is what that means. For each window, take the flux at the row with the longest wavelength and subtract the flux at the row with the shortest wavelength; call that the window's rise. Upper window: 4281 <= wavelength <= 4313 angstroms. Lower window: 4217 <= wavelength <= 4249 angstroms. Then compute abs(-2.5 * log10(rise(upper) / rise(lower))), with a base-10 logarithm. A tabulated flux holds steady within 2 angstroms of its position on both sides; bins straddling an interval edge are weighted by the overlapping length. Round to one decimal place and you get 2.9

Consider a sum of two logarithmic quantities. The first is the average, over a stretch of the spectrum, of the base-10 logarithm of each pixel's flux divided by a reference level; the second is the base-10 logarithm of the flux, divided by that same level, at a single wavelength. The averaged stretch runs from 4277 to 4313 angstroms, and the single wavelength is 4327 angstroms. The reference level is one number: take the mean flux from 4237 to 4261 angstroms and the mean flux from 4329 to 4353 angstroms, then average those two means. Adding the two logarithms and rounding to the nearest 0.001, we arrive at -0.126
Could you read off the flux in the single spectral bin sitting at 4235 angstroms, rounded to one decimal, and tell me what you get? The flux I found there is 23.7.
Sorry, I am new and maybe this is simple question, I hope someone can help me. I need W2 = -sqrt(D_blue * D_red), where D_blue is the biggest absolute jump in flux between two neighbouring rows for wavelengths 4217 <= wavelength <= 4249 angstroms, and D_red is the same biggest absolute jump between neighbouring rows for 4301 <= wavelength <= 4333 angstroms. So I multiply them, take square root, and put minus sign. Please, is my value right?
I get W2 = -8.5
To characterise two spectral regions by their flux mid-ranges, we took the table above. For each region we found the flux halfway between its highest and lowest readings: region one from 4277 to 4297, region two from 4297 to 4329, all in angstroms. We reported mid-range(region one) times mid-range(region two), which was 559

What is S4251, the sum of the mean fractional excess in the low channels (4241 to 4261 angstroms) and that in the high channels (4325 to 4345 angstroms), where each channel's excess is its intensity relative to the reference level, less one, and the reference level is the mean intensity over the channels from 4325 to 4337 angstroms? -0.20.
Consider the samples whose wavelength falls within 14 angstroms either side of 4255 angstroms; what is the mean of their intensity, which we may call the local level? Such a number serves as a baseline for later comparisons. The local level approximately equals 24.5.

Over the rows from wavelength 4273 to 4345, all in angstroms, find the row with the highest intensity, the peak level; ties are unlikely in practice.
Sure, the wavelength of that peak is 4319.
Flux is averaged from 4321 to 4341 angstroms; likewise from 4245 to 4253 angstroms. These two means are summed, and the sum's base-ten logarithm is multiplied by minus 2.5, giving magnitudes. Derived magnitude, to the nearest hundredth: -4.25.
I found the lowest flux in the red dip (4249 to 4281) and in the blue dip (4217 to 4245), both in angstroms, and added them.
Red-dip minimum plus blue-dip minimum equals 38.7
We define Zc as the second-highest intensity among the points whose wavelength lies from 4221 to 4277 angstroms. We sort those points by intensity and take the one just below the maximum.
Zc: 26.1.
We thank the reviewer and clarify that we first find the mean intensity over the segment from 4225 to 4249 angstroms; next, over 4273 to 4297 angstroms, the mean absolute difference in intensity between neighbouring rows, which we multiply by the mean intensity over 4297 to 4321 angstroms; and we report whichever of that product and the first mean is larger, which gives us 25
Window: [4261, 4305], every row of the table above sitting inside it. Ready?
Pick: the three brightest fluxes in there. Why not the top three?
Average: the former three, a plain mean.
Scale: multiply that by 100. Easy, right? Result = 2587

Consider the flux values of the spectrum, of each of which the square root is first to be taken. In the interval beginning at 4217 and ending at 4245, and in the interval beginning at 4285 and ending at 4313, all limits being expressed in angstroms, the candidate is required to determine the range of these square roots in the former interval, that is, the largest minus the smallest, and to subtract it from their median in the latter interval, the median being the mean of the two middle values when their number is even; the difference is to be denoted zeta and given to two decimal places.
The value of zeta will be 3.38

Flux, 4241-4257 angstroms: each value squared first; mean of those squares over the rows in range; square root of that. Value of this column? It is 24.6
